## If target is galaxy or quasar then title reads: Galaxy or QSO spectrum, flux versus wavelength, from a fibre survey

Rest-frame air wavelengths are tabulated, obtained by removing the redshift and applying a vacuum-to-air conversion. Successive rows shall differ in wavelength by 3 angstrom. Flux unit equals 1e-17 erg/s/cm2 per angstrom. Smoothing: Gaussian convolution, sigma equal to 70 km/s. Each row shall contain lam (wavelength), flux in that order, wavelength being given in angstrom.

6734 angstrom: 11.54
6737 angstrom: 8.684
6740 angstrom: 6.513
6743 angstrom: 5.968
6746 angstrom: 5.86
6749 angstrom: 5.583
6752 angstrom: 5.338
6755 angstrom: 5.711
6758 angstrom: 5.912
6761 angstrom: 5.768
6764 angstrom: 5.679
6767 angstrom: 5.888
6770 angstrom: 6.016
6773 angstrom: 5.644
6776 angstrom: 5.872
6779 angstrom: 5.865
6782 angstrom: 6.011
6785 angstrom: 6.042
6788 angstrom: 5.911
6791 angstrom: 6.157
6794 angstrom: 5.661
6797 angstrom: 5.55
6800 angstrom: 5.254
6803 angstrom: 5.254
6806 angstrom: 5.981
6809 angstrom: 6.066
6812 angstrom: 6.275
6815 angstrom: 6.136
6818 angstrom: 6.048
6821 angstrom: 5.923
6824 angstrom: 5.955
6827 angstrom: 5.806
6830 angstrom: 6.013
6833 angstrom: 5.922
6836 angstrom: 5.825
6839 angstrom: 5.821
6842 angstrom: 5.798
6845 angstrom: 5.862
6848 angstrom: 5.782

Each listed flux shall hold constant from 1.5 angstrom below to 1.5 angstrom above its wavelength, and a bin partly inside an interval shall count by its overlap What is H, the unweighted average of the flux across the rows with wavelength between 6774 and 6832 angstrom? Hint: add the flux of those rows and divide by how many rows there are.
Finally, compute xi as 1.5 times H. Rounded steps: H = 5.88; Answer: 8.82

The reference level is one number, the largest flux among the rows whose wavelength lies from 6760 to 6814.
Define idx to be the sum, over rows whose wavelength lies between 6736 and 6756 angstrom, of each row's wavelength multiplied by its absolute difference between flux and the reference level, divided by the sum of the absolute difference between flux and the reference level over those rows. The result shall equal 6744.0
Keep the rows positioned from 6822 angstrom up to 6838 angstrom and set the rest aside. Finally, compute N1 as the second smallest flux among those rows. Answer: 5.825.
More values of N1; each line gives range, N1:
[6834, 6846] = 5.821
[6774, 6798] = 5.661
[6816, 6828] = 5.923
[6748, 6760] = 5.583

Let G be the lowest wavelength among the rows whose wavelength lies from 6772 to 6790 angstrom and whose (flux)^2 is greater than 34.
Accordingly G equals 6776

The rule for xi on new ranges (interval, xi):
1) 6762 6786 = 8.82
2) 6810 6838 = 8.98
